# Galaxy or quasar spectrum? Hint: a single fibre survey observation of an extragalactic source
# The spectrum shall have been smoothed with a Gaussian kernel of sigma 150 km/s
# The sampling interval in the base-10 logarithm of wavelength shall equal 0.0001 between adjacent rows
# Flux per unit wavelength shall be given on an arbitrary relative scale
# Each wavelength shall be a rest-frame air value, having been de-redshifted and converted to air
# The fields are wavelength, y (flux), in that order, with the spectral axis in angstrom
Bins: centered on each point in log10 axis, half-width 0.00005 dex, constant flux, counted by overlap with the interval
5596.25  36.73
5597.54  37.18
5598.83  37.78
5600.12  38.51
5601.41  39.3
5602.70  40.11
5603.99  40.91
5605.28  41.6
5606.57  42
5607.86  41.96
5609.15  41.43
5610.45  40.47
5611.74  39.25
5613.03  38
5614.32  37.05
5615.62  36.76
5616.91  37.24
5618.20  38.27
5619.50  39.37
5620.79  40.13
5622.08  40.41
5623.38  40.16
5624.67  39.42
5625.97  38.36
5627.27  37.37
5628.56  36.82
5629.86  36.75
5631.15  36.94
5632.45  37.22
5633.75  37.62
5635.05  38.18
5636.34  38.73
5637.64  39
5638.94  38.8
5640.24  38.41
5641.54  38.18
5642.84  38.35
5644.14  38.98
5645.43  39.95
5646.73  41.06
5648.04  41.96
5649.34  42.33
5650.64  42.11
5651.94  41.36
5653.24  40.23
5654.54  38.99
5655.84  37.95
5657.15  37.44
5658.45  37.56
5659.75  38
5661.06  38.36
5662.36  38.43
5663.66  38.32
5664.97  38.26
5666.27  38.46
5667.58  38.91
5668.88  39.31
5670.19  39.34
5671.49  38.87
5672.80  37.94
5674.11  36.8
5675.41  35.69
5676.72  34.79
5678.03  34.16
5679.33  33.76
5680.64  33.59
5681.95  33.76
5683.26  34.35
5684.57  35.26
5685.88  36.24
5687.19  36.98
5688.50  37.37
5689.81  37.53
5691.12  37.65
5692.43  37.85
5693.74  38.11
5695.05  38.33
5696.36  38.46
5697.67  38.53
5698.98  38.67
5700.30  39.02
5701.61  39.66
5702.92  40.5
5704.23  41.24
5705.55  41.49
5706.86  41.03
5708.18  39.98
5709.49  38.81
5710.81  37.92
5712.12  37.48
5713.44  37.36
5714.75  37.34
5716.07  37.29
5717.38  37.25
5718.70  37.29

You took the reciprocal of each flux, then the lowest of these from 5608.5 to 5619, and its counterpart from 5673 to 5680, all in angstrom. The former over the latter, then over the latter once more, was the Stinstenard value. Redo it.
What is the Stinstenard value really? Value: 33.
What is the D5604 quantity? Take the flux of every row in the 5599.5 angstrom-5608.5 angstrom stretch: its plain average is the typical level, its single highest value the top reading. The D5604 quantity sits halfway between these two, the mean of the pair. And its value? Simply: 41.3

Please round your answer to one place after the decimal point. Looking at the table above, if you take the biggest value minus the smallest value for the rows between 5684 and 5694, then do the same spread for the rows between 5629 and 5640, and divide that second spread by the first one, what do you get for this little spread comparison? 0.8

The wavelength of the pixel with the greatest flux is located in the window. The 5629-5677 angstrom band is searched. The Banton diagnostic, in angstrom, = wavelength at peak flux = 5649.34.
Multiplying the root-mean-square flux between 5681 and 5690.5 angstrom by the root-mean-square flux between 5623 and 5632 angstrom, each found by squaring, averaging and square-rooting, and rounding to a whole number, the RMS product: 1366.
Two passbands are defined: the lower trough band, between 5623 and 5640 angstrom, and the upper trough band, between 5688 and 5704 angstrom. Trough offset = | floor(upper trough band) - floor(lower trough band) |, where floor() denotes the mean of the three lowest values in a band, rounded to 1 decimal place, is 0.7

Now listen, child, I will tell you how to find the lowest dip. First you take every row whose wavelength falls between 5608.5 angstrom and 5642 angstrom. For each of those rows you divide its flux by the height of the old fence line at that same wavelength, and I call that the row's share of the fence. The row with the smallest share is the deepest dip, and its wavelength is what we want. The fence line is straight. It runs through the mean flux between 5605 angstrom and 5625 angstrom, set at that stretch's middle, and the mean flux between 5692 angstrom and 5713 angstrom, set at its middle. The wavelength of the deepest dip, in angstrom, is 5615.62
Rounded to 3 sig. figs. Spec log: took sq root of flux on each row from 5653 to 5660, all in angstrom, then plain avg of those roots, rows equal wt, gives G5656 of 6.19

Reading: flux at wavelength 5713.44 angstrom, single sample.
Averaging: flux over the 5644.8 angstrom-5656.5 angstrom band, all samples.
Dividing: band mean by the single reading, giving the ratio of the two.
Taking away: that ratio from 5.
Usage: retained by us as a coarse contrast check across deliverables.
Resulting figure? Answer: 3.91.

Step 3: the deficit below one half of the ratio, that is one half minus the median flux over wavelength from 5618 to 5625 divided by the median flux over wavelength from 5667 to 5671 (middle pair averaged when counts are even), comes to -0.51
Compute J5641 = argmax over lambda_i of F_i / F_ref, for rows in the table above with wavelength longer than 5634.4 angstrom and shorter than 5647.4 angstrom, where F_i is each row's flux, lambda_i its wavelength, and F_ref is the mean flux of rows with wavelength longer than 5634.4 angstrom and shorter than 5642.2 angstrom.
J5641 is 5646.73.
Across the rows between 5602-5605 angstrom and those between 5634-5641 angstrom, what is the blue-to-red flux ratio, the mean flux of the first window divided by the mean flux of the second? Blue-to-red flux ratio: 1.05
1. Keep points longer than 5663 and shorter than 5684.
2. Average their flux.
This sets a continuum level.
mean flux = 37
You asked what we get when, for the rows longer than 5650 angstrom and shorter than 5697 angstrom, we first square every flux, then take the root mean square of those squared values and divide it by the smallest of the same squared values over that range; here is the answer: 1.26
